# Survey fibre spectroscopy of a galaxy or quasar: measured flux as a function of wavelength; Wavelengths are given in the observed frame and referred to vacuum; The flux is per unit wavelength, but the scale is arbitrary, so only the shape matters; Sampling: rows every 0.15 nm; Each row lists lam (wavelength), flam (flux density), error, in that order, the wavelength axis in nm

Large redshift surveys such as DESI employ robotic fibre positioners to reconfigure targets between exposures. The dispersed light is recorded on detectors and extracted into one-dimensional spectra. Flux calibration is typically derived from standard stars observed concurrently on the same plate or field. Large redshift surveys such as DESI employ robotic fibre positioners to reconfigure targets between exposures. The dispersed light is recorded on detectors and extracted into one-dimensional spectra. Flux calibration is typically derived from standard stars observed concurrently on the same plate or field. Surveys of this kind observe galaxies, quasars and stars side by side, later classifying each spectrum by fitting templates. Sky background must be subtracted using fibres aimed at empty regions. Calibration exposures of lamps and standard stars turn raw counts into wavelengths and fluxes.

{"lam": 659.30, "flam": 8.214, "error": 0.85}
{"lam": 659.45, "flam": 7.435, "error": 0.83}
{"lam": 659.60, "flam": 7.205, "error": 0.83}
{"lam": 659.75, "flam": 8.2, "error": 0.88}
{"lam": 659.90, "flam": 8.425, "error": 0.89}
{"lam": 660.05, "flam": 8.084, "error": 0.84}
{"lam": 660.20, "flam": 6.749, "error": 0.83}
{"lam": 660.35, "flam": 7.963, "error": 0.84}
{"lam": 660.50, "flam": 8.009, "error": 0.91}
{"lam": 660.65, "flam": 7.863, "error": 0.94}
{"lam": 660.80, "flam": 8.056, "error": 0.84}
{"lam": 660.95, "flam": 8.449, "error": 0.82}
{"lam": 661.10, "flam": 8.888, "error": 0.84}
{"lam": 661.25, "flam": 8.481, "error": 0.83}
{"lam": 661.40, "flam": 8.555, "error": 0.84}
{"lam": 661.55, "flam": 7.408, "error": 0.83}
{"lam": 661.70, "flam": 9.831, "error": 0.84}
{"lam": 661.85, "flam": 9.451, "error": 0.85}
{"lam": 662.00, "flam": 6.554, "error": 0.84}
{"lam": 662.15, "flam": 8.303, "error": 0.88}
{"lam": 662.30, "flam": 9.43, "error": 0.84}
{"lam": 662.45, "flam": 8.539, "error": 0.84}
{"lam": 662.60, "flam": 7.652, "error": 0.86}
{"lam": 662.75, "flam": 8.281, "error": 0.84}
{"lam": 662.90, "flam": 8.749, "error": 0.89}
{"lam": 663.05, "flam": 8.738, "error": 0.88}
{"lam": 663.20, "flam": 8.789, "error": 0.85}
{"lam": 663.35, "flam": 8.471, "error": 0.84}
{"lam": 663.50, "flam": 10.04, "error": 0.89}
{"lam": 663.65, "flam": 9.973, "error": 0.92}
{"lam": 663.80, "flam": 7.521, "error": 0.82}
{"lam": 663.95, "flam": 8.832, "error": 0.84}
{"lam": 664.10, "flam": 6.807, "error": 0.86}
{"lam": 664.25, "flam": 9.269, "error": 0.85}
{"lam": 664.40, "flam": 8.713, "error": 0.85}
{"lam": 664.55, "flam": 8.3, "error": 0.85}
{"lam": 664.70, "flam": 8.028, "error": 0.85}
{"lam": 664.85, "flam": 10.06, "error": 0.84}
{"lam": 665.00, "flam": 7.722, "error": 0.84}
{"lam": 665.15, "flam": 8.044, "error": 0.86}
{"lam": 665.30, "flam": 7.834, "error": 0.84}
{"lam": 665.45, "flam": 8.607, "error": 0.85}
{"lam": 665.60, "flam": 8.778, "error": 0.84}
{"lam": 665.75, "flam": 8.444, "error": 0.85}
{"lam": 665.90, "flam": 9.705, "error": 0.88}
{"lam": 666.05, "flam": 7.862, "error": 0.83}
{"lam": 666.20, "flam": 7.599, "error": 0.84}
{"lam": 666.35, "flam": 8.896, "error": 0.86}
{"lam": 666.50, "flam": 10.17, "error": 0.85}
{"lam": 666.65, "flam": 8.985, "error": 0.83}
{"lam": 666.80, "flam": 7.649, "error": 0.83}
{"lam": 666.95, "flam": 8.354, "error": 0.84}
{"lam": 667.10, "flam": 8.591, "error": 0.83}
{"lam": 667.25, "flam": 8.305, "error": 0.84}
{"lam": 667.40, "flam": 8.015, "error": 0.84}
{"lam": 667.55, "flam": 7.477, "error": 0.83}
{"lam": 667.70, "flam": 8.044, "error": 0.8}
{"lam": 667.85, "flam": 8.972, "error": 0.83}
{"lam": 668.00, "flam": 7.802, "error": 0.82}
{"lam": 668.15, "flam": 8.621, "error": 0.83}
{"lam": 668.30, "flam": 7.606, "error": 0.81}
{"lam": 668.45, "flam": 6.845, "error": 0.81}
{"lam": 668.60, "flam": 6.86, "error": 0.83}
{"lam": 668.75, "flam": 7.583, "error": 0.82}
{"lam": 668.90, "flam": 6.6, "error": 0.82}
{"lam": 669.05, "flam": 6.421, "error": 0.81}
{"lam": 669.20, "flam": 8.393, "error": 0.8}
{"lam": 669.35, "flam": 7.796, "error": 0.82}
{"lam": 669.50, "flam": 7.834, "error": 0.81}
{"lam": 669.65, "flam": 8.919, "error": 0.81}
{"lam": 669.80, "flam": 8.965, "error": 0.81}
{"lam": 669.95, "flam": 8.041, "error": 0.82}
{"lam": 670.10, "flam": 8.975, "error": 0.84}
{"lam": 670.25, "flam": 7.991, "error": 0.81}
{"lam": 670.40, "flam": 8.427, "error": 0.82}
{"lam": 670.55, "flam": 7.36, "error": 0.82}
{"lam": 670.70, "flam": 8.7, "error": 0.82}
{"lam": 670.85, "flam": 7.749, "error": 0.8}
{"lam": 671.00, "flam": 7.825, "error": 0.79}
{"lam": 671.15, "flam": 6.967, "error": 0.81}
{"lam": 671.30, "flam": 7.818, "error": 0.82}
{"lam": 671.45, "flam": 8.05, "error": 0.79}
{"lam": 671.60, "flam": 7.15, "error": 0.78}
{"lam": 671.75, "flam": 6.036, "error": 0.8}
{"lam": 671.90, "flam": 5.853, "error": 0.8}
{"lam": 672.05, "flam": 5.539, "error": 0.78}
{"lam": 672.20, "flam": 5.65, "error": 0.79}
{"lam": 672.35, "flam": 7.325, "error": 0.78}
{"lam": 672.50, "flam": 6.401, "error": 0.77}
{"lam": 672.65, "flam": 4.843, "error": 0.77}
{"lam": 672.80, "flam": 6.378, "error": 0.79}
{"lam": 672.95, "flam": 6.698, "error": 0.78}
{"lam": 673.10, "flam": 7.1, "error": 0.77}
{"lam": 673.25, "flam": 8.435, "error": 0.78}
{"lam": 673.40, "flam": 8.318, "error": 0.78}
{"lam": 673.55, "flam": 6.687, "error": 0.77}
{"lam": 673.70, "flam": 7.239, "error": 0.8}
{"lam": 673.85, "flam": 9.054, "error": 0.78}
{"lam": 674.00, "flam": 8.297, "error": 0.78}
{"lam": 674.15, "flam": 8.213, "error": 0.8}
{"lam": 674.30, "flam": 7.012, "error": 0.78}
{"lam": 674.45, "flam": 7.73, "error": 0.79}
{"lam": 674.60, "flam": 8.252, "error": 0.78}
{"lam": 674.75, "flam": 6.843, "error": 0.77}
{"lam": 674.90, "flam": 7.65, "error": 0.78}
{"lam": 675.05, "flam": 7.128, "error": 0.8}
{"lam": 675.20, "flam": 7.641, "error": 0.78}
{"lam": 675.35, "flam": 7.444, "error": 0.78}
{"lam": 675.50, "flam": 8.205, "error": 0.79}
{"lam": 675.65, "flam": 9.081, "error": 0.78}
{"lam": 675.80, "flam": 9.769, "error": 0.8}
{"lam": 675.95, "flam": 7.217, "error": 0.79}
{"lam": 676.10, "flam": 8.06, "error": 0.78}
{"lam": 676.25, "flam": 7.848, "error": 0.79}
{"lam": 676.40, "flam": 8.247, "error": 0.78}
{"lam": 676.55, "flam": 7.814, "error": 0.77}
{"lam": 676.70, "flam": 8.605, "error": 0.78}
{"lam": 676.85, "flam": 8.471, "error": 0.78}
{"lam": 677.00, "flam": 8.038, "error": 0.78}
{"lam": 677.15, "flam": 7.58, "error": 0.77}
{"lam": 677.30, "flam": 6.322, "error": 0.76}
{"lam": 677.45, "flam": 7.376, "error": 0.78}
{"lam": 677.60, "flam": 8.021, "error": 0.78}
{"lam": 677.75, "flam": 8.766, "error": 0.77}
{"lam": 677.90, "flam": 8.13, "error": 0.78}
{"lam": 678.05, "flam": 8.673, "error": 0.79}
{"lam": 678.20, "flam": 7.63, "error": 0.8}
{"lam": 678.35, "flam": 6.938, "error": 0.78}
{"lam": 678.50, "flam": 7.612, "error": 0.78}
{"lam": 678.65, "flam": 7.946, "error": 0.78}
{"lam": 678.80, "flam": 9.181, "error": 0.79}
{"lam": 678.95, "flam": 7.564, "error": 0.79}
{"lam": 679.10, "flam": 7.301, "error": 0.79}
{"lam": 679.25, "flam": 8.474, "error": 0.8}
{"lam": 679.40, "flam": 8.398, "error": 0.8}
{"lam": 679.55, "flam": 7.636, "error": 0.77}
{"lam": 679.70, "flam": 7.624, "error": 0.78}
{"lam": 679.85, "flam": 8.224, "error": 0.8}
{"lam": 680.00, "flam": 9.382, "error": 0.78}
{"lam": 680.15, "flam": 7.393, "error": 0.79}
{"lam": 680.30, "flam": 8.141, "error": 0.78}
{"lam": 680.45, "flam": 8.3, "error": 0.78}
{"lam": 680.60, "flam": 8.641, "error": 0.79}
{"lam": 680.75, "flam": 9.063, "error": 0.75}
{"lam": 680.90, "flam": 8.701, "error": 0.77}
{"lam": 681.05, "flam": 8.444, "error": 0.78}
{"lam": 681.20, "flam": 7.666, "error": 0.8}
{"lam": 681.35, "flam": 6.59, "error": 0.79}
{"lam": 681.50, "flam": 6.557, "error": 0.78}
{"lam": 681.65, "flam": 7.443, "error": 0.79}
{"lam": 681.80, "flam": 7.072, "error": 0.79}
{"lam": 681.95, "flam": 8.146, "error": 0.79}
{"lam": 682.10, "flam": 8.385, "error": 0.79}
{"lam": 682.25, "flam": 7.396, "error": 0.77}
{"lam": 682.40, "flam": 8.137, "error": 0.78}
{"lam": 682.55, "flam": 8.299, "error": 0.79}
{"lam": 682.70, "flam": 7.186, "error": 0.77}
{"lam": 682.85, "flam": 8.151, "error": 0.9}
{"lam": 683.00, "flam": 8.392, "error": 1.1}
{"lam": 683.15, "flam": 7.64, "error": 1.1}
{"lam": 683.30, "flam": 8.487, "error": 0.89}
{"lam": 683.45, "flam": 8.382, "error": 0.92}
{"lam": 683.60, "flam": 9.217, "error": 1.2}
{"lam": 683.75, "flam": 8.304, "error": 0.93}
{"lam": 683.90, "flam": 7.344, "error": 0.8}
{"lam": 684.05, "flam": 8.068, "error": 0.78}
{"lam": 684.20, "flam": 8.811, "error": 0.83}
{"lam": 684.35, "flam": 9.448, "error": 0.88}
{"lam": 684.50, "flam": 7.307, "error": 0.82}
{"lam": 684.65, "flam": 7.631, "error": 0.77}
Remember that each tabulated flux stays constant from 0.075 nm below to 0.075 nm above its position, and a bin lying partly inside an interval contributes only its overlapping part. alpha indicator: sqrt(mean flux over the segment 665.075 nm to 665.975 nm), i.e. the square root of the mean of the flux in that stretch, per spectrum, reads 2.93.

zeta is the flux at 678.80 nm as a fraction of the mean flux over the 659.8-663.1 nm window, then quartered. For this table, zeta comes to 0.28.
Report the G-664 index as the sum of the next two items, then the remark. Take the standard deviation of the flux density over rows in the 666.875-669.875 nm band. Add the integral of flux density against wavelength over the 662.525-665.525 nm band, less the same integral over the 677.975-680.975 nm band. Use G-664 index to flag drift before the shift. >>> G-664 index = 1.9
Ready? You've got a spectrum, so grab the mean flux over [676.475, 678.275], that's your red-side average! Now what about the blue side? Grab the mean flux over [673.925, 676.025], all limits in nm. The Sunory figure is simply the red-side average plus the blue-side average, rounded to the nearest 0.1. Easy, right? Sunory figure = 15.8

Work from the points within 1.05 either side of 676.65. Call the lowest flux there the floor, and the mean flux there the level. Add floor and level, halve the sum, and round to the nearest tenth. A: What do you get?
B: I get 7.2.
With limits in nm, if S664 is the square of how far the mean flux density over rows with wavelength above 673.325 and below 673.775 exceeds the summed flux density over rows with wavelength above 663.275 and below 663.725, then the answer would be 444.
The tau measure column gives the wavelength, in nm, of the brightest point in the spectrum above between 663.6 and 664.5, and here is 663.65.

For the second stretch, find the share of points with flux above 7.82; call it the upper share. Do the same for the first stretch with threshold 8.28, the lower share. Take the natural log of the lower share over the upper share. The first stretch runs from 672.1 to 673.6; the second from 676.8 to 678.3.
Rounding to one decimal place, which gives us -1.1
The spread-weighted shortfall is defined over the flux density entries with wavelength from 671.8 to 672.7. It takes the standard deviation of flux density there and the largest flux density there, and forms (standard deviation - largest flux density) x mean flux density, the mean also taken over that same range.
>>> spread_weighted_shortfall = -39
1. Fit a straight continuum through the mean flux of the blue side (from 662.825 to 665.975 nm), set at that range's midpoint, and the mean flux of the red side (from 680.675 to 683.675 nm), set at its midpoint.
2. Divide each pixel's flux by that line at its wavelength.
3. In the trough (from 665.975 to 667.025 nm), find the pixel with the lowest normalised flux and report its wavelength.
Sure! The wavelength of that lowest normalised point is 666.20 nm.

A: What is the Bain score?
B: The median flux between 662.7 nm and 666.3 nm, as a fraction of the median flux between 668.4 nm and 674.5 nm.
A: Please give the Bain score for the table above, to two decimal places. 1.13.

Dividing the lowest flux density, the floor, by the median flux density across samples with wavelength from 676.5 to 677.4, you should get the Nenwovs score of 0.798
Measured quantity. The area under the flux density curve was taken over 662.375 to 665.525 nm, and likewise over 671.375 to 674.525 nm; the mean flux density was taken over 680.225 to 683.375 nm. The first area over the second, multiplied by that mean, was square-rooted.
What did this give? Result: 3.10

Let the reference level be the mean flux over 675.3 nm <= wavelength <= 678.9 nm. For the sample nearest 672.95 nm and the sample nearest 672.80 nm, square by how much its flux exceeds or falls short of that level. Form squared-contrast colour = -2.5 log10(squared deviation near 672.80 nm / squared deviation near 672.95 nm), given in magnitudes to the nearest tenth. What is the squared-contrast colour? -0.5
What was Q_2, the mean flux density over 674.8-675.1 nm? 7.4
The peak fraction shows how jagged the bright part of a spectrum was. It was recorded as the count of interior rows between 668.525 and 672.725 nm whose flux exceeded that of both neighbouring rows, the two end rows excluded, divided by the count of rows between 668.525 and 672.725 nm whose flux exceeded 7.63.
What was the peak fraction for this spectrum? 0.64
